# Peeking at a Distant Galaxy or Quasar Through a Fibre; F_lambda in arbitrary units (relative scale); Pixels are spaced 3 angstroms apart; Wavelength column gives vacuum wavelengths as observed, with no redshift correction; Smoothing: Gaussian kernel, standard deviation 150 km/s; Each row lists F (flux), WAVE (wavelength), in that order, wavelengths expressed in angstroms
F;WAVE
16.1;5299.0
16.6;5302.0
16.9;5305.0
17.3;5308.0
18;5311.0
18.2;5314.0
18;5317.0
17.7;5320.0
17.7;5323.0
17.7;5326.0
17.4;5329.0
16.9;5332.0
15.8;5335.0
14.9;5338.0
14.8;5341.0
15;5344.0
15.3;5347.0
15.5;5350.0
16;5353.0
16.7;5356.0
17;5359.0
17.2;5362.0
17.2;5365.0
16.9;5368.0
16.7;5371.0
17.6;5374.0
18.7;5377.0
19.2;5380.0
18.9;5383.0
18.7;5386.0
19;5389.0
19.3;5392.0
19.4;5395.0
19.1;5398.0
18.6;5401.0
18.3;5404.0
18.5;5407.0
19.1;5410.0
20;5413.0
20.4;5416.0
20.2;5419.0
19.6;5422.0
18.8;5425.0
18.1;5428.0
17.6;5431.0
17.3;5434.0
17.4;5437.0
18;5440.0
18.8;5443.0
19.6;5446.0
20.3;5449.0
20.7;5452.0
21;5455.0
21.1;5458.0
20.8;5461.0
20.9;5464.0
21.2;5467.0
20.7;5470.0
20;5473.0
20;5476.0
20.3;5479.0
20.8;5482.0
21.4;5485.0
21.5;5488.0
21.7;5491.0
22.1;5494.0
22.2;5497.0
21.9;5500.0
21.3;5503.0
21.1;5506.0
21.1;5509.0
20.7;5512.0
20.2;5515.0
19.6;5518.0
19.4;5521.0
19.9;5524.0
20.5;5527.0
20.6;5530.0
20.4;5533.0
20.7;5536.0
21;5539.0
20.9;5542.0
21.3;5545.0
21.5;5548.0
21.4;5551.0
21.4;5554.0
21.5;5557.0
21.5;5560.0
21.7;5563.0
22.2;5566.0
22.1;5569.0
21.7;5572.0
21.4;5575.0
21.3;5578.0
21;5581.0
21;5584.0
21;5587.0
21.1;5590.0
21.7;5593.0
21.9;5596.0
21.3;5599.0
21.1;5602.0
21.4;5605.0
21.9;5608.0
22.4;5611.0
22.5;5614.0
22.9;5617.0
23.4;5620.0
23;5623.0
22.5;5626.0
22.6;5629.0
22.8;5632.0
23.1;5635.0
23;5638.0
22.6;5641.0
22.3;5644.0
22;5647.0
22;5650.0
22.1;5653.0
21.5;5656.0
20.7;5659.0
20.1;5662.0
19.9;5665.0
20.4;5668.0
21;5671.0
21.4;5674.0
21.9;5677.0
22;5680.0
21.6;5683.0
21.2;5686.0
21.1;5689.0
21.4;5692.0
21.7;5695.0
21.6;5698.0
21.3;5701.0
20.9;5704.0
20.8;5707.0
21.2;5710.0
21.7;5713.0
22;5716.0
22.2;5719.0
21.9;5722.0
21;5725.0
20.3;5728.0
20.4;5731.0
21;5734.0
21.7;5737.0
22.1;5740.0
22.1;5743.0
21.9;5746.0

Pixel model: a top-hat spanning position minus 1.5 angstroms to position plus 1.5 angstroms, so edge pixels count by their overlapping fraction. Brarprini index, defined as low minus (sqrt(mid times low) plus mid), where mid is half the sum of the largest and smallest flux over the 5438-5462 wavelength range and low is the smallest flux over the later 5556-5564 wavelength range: -18.6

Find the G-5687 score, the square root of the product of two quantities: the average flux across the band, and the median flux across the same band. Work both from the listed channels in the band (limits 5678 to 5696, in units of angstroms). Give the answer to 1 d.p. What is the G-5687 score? 21.5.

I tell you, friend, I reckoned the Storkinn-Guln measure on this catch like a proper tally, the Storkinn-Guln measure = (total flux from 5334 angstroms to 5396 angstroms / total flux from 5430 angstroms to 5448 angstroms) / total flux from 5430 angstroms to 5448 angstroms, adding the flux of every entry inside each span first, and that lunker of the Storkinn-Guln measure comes 0.0305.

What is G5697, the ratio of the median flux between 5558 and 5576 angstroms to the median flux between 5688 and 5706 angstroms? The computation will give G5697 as 1.02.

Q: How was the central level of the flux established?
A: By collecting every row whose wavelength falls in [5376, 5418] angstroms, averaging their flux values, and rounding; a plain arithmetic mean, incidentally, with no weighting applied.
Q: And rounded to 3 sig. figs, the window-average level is 19.1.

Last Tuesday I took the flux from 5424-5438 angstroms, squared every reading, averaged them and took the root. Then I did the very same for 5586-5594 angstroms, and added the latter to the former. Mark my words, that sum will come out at 39.1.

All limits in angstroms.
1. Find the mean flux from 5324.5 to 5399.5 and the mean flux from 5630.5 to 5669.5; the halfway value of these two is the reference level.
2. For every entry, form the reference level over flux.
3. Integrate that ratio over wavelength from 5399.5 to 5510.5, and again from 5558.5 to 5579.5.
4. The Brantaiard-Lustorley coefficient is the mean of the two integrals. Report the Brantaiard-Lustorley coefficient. 64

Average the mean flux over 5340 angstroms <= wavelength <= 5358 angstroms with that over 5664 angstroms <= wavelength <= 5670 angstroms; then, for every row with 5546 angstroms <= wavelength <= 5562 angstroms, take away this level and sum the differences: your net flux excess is 18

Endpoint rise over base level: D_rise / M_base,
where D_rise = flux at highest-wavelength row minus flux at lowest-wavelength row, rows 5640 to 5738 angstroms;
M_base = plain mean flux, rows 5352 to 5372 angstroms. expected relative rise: -0.05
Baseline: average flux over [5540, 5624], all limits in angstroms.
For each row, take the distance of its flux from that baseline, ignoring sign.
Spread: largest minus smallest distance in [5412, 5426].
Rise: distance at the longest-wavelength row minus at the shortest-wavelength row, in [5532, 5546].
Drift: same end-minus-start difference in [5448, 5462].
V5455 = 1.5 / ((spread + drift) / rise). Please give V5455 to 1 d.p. -1.2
